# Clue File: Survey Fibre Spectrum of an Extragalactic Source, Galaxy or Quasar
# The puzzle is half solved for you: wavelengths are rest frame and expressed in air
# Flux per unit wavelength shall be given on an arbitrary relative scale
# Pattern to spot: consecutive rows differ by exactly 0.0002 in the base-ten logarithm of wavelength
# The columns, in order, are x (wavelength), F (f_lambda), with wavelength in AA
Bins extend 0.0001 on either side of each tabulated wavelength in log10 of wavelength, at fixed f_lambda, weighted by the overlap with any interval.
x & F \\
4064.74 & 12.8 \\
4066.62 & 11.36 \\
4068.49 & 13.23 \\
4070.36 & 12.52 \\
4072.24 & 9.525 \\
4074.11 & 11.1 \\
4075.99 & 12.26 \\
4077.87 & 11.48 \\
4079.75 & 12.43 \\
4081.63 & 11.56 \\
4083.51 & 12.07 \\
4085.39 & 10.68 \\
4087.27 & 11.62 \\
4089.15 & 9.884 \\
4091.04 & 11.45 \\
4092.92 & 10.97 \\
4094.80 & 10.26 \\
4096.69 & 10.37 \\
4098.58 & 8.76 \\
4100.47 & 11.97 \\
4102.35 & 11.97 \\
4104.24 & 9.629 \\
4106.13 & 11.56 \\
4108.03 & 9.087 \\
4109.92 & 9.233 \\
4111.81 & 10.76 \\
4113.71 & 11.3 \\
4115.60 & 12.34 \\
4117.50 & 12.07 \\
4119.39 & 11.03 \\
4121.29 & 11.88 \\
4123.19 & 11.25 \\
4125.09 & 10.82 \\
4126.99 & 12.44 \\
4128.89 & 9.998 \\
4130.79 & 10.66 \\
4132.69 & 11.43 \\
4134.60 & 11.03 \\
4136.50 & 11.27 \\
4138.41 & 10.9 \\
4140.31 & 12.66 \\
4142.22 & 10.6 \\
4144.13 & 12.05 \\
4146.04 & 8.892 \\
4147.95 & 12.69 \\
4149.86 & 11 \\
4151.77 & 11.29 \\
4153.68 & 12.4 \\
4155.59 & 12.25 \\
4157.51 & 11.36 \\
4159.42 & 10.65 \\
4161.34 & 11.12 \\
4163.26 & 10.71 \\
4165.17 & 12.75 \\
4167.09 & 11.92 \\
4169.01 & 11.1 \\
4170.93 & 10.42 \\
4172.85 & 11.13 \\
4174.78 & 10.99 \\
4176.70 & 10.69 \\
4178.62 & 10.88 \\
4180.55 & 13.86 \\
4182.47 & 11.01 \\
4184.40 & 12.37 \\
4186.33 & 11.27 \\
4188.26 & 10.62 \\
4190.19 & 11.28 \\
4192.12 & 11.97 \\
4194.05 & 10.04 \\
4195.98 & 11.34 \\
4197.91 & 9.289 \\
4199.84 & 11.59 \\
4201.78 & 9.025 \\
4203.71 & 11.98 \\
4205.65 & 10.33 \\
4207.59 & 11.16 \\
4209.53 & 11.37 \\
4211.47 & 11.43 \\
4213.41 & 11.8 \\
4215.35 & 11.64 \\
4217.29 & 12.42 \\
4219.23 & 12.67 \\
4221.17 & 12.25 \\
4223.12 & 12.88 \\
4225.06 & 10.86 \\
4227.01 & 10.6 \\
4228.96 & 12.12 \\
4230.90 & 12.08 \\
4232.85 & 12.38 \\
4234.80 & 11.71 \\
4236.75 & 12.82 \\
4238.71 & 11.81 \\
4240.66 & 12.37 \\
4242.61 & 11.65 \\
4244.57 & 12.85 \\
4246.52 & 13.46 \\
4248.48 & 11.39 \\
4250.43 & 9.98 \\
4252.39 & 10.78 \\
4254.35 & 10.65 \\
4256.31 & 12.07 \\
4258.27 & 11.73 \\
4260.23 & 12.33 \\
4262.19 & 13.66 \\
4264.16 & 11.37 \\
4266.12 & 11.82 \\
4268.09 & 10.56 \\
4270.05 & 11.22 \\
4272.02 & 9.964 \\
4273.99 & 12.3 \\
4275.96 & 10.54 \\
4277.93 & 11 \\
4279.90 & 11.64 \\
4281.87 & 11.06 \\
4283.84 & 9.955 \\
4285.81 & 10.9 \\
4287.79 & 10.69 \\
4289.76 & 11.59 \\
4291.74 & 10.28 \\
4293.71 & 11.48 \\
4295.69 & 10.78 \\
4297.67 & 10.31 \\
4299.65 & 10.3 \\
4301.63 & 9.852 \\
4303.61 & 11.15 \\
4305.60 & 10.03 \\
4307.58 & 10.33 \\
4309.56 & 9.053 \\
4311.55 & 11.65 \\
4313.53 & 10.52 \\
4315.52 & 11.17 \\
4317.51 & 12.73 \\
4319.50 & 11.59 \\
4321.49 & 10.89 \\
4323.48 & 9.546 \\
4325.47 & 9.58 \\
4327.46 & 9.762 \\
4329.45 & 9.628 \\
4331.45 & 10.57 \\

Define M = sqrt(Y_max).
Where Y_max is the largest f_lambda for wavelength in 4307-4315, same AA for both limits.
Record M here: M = 3.41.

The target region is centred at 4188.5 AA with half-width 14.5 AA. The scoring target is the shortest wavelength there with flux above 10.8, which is 4174.78 AA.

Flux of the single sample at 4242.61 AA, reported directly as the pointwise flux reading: 11.65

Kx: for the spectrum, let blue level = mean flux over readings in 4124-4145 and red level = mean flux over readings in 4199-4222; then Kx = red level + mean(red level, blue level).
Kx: 22.8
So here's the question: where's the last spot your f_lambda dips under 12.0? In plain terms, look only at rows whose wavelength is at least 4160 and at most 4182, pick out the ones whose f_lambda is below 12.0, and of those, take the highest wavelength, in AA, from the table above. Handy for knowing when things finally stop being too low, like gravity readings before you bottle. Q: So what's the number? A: 4178.62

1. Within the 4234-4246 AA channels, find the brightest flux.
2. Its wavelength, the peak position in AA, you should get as 4244.57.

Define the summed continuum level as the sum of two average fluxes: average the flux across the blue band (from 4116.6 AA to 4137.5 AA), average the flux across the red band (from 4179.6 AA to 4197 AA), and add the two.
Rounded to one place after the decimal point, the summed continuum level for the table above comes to 22.8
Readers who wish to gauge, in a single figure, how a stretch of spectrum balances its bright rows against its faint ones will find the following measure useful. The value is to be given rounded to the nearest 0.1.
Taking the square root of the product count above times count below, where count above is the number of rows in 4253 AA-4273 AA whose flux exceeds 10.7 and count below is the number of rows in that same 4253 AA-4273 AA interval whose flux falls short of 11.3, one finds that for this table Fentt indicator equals 5.3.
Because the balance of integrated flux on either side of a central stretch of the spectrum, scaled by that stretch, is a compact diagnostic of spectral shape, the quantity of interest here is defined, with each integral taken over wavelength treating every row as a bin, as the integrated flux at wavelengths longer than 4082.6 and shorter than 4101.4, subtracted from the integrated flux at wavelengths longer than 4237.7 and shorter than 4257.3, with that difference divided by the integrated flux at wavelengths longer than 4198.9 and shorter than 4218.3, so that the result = 0.12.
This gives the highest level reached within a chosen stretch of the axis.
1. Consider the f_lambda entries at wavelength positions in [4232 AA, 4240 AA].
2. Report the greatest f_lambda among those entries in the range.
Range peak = 12.82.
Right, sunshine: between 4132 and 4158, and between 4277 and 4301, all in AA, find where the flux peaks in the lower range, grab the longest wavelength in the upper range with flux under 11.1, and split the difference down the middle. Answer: 4223.8 AA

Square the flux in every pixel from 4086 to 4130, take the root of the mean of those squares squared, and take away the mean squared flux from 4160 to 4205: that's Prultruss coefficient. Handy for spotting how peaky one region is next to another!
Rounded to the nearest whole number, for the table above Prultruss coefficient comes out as -4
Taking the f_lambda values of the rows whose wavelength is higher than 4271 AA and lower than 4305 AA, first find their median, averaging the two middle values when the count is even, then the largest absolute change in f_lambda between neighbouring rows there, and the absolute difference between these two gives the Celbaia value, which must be 8.4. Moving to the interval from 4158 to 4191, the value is 8.1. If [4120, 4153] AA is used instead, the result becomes 7.5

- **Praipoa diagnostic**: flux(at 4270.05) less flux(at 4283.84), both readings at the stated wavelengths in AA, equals 1.3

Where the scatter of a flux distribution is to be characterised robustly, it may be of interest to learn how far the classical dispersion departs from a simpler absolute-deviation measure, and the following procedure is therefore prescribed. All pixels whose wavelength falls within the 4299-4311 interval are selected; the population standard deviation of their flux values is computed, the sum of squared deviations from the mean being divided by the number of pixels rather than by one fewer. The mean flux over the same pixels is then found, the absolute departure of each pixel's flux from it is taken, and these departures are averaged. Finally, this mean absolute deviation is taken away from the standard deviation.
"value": 0.15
